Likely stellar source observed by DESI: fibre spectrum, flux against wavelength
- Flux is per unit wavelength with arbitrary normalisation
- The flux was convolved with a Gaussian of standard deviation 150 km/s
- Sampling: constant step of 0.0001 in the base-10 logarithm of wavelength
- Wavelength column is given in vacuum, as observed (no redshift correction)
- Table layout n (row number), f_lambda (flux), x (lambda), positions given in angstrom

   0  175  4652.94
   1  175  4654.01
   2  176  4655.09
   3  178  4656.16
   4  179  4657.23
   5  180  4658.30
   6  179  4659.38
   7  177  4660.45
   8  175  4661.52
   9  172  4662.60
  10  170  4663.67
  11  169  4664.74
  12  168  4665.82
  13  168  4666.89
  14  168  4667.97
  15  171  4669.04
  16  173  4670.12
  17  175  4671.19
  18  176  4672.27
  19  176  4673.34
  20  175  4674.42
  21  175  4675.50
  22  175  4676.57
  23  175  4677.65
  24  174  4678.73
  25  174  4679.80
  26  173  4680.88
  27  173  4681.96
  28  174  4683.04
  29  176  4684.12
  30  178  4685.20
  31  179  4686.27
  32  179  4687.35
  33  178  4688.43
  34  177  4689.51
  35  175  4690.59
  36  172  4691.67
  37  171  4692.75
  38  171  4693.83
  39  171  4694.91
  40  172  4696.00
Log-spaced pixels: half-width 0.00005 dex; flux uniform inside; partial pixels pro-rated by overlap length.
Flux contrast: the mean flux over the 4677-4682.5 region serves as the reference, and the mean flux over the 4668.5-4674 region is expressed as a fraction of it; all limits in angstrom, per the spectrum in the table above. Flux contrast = 1.00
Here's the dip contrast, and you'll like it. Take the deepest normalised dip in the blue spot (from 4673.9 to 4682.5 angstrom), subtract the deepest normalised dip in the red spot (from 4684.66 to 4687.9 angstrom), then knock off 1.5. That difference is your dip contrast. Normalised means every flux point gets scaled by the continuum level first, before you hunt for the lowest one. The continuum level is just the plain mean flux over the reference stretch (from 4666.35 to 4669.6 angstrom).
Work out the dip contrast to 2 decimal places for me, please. -1.53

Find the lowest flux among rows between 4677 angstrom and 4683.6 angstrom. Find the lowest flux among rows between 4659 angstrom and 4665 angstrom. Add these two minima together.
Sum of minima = 342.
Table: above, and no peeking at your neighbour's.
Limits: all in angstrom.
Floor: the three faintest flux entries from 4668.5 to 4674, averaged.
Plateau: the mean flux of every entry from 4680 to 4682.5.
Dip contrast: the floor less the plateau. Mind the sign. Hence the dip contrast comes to 0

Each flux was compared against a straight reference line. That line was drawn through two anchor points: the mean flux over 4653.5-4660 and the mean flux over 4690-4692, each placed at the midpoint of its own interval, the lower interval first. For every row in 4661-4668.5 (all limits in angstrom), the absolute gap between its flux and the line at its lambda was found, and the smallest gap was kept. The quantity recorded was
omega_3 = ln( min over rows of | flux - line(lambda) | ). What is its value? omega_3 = 0.8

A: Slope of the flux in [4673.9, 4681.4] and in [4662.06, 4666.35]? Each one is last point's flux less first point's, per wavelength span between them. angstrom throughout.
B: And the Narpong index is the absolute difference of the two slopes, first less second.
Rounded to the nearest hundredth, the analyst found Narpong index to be 0.93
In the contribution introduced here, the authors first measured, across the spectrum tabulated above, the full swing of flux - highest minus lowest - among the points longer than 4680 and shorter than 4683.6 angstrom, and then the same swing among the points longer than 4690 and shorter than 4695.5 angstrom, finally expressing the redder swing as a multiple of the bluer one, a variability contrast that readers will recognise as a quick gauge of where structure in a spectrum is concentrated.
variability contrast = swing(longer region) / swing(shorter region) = 4.0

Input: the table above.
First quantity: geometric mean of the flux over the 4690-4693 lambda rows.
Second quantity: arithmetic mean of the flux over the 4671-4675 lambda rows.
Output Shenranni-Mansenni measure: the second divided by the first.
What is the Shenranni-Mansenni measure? 1.02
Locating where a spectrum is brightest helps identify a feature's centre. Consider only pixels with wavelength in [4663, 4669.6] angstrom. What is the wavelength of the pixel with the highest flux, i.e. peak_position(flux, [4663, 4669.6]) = 4669.04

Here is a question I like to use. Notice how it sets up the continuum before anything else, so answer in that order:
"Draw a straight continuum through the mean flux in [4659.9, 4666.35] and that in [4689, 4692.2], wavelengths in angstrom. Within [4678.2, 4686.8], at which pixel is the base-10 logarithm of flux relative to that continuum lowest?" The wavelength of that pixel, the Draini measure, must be 4681.96 angstrom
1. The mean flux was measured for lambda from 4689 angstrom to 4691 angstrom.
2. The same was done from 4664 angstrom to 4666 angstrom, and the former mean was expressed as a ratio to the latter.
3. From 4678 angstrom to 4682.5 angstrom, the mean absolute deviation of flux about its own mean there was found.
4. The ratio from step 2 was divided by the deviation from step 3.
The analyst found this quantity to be 2.09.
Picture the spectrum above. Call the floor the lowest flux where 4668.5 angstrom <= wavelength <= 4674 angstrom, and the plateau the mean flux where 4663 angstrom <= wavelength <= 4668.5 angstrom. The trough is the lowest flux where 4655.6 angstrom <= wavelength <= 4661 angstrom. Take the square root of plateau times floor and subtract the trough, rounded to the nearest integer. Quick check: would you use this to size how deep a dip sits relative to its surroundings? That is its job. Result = -7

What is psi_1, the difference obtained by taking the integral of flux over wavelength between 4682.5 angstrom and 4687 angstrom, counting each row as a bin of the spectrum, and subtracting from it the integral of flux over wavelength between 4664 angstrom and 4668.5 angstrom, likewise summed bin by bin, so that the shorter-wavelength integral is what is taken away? 40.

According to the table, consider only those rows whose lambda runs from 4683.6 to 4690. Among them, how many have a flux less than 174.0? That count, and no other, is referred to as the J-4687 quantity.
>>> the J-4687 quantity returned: 0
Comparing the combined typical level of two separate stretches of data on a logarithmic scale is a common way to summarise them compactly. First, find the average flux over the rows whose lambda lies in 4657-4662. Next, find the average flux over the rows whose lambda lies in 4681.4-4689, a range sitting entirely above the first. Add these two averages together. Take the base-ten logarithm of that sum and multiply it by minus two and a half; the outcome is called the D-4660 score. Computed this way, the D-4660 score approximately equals -6.375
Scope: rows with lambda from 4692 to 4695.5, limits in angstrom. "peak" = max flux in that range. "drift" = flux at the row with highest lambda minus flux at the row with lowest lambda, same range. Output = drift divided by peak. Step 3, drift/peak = 0.00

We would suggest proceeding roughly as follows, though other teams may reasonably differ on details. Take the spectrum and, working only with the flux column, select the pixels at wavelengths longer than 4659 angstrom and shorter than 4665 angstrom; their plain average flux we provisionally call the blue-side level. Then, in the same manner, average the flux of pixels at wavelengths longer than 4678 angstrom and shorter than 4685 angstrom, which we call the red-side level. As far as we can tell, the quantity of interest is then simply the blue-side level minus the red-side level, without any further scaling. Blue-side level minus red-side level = 0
